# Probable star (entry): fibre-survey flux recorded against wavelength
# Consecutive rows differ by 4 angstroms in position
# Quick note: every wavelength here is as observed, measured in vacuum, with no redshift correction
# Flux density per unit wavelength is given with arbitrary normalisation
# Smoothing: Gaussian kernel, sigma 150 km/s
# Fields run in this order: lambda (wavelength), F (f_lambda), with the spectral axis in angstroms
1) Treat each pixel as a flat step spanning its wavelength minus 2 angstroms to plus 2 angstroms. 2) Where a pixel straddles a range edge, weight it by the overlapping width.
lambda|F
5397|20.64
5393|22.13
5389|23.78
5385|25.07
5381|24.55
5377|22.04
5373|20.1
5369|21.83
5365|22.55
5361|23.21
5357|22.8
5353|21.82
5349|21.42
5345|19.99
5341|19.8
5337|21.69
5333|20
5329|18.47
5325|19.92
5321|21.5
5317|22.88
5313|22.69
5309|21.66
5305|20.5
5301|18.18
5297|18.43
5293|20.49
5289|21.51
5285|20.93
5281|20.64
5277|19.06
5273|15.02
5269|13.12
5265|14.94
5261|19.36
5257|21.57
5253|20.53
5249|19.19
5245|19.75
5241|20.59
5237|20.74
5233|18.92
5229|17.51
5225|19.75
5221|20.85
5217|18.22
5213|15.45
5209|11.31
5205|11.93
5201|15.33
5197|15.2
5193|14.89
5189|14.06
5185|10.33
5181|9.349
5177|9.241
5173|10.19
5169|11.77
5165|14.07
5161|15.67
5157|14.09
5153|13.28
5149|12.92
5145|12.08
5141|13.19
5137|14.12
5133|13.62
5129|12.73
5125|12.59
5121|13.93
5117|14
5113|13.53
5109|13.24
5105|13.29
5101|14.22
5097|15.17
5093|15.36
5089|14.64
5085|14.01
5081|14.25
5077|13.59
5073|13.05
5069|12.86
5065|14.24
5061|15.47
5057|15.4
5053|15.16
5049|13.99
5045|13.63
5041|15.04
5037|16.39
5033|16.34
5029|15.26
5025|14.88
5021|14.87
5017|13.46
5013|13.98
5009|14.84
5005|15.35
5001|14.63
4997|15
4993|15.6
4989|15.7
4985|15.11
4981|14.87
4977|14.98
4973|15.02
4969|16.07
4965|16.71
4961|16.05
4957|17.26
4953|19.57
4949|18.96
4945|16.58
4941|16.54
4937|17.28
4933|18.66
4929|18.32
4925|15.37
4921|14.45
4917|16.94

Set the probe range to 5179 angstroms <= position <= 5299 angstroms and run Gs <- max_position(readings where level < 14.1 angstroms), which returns 5269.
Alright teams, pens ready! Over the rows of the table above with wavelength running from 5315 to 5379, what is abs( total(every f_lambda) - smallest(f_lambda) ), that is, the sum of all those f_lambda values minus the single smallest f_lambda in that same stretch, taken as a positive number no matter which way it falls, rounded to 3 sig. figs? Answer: 322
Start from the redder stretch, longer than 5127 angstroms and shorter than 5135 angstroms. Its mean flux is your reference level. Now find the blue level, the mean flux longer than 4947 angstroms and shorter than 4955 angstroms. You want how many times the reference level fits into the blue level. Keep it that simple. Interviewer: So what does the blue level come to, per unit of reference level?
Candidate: 1.46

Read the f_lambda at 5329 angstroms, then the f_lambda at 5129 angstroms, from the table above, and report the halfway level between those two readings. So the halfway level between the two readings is 15.6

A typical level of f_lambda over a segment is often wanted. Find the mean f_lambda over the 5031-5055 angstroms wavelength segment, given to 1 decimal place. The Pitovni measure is 15.1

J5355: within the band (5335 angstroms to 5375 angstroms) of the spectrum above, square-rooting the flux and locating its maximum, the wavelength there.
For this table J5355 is 5361 angstroms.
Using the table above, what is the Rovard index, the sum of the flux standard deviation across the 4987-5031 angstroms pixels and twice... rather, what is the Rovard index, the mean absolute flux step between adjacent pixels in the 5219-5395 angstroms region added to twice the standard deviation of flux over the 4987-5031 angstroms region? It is 2.7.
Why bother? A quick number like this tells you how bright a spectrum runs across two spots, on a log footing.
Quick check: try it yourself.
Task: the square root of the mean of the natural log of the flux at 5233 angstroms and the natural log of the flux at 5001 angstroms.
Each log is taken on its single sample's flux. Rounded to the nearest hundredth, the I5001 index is 1.68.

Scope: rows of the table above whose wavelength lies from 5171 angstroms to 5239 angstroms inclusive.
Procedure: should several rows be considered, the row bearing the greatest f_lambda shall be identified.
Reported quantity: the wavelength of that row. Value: 5221 angstroms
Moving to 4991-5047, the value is 5037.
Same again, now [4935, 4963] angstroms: 4953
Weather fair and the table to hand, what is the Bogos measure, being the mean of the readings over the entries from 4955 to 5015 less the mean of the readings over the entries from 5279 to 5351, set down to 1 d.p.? -5.2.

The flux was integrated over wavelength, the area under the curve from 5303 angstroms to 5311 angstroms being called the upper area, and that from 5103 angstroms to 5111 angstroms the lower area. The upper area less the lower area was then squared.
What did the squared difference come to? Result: 3909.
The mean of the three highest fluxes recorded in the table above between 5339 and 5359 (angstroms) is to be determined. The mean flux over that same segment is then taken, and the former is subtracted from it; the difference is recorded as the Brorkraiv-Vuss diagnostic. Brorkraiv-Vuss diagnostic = -0.85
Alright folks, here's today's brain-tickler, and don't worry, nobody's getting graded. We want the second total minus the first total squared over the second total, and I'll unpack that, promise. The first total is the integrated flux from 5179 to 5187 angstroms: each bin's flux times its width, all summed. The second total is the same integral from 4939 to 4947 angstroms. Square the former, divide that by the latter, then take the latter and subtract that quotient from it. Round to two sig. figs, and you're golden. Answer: 86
